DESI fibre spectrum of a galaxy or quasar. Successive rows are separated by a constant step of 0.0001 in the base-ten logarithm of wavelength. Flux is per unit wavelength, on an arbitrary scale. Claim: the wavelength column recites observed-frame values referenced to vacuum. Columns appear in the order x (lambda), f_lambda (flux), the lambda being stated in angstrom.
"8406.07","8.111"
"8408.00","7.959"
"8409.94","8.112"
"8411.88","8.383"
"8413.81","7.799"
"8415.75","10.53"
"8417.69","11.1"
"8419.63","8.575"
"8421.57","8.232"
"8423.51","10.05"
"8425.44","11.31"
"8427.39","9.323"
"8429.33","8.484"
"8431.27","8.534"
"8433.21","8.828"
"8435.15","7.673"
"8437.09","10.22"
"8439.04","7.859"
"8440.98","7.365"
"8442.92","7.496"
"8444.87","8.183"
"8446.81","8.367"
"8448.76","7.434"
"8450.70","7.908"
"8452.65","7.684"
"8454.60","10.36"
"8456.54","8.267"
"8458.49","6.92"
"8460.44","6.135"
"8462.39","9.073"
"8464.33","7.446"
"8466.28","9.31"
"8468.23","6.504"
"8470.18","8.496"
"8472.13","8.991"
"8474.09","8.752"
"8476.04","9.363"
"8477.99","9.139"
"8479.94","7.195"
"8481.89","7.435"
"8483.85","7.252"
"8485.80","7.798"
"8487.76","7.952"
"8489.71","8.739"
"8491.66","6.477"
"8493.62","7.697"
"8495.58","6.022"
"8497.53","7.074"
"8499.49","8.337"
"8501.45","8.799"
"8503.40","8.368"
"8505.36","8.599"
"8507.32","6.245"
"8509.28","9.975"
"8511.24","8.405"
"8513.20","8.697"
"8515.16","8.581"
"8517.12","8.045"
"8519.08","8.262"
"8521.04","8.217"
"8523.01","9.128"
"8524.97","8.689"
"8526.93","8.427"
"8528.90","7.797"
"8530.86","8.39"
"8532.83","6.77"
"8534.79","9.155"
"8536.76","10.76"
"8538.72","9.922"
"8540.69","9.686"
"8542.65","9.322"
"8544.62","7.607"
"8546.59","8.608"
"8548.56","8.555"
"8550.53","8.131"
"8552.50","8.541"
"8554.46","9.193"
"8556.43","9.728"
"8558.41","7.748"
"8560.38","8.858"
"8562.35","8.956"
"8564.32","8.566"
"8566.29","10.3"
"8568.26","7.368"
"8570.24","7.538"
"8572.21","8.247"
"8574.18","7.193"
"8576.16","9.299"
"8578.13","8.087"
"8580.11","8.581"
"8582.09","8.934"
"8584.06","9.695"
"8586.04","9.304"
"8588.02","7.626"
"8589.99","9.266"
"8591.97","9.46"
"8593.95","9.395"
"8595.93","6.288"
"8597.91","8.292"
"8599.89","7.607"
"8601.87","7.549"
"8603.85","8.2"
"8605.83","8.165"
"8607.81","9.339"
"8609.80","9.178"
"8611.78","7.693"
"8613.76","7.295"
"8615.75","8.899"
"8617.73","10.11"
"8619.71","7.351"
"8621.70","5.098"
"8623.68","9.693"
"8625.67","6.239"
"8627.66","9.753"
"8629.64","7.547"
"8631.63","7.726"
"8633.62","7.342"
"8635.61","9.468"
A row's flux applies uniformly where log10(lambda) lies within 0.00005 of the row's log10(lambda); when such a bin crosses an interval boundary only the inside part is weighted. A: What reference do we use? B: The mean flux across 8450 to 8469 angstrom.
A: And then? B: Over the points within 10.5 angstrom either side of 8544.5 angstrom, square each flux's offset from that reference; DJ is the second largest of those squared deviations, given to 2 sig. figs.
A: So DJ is 3.8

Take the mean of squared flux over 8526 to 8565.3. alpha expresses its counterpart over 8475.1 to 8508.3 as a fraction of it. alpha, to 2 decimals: 0.80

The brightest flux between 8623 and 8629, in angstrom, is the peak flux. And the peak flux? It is 9.753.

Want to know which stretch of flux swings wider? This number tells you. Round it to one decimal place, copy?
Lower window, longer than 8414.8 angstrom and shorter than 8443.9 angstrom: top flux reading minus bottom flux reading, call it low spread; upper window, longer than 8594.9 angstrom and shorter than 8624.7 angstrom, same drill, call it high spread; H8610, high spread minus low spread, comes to 1.1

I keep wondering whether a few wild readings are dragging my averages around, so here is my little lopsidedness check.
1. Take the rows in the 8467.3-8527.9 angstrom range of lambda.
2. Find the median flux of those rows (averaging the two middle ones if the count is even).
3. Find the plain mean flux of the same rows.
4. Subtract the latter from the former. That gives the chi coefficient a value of 0.25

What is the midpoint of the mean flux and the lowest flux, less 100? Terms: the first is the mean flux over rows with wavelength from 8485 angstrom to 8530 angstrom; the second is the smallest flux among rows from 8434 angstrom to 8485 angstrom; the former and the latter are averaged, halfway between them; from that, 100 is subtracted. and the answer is -92.9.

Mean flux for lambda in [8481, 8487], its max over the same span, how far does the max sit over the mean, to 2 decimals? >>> 0.30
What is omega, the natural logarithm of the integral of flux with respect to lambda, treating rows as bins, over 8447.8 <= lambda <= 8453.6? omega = 3.80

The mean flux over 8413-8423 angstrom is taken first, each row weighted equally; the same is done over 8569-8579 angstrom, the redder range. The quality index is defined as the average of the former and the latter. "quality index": 8.7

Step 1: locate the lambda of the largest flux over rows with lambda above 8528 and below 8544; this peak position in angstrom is 8536.76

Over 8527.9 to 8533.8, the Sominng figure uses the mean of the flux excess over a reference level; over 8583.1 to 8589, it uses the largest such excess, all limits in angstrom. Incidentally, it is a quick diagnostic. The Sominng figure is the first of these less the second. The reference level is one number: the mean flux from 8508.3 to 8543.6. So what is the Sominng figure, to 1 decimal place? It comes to -2.0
